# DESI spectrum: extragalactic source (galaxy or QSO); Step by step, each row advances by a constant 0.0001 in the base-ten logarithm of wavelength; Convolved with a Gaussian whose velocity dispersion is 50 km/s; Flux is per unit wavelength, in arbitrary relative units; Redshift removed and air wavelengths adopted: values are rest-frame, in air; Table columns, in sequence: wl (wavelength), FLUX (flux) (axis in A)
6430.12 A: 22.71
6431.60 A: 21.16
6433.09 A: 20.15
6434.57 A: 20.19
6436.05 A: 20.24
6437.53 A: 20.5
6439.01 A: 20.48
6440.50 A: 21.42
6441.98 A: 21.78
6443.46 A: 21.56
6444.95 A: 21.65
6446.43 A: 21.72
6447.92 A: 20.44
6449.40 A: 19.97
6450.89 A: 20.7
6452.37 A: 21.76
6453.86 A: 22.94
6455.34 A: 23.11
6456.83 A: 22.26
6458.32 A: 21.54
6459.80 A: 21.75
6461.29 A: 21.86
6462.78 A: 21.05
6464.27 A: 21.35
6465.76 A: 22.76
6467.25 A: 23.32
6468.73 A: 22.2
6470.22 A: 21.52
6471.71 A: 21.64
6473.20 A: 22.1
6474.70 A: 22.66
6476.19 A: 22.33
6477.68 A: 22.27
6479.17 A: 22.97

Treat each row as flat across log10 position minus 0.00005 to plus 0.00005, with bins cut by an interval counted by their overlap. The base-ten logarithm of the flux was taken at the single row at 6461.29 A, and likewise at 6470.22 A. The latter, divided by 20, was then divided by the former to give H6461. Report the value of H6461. 0.0497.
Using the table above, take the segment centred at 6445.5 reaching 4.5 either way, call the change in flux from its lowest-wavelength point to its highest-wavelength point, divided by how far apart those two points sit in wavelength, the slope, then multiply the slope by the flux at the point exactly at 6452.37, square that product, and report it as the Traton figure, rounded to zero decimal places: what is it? 28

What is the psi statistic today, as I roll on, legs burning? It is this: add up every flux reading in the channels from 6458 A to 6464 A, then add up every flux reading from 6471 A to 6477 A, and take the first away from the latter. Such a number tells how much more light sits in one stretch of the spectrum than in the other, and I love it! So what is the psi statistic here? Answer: 2.5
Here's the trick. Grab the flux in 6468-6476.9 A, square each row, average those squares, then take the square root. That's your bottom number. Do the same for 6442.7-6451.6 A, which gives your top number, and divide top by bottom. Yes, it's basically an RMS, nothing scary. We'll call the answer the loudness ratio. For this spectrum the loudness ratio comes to 0.95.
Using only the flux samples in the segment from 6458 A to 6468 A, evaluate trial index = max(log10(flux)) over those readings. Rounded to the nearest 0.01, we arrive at 1.37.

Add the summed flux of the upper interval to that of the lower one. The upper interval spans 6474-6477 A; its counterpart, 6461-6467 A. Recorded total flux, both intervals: 132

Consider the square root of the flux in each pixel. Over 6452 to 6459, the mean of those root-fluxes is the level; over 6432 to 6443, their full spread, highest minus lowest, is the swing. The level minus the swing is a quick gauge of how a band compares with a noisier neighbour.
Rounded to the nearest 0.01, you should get 4.55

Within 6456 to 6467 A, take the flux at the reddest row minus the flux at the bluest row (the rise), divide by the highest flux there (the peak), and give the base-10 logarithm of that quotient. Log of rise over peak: -1.7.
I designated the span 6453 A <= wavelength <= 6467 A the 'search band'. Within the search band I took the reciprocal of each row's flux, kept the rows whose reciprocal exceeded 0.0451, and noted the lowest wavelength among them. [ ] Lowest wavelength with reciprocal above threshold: 6458.32 A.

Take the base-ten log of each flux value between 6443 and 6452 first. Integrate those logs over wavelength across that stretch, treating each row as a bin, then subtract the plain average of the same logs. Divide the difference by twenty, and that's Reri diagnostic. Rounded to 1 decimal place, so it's 0.5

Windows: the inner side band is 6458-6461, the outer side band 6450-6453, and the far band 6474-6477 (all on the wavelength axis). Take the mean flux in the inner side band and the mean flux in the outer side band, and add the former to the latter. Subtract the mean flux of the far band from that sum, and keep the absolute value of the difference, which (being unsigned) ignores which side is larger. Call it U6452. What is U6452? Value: 20.4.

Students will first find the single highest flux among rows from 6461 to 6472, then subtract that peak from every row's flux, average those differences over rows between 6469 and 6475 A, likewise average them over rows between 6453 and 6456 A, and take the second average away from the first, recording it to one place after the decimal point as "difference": -1.0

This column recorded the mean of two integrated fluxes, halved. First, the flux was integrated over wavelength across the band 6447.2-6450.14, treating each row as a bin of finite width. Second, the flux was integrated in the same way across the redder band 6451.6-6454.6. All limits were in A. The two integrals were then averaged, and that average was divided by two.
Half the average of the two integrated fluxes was 31.6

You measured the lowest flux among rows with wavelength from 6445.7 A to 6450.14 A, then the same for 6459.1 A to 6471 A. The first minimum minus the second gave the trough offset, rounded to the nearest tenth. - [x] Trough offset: -1.1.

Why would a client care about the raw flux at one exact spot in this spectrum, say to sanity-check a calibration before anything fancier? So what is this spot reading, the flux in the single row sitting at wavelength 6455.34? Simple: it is 23.11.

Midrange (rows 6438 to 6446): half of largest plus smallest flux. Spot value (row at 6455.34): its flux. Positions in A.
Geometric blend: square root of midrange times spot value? 22.10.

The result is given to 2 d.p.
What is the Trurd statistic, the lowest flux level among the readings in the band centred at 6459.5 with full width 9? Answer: 21.05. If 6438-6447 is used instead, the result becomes 20.48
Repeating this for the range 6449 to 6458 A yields 19.97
